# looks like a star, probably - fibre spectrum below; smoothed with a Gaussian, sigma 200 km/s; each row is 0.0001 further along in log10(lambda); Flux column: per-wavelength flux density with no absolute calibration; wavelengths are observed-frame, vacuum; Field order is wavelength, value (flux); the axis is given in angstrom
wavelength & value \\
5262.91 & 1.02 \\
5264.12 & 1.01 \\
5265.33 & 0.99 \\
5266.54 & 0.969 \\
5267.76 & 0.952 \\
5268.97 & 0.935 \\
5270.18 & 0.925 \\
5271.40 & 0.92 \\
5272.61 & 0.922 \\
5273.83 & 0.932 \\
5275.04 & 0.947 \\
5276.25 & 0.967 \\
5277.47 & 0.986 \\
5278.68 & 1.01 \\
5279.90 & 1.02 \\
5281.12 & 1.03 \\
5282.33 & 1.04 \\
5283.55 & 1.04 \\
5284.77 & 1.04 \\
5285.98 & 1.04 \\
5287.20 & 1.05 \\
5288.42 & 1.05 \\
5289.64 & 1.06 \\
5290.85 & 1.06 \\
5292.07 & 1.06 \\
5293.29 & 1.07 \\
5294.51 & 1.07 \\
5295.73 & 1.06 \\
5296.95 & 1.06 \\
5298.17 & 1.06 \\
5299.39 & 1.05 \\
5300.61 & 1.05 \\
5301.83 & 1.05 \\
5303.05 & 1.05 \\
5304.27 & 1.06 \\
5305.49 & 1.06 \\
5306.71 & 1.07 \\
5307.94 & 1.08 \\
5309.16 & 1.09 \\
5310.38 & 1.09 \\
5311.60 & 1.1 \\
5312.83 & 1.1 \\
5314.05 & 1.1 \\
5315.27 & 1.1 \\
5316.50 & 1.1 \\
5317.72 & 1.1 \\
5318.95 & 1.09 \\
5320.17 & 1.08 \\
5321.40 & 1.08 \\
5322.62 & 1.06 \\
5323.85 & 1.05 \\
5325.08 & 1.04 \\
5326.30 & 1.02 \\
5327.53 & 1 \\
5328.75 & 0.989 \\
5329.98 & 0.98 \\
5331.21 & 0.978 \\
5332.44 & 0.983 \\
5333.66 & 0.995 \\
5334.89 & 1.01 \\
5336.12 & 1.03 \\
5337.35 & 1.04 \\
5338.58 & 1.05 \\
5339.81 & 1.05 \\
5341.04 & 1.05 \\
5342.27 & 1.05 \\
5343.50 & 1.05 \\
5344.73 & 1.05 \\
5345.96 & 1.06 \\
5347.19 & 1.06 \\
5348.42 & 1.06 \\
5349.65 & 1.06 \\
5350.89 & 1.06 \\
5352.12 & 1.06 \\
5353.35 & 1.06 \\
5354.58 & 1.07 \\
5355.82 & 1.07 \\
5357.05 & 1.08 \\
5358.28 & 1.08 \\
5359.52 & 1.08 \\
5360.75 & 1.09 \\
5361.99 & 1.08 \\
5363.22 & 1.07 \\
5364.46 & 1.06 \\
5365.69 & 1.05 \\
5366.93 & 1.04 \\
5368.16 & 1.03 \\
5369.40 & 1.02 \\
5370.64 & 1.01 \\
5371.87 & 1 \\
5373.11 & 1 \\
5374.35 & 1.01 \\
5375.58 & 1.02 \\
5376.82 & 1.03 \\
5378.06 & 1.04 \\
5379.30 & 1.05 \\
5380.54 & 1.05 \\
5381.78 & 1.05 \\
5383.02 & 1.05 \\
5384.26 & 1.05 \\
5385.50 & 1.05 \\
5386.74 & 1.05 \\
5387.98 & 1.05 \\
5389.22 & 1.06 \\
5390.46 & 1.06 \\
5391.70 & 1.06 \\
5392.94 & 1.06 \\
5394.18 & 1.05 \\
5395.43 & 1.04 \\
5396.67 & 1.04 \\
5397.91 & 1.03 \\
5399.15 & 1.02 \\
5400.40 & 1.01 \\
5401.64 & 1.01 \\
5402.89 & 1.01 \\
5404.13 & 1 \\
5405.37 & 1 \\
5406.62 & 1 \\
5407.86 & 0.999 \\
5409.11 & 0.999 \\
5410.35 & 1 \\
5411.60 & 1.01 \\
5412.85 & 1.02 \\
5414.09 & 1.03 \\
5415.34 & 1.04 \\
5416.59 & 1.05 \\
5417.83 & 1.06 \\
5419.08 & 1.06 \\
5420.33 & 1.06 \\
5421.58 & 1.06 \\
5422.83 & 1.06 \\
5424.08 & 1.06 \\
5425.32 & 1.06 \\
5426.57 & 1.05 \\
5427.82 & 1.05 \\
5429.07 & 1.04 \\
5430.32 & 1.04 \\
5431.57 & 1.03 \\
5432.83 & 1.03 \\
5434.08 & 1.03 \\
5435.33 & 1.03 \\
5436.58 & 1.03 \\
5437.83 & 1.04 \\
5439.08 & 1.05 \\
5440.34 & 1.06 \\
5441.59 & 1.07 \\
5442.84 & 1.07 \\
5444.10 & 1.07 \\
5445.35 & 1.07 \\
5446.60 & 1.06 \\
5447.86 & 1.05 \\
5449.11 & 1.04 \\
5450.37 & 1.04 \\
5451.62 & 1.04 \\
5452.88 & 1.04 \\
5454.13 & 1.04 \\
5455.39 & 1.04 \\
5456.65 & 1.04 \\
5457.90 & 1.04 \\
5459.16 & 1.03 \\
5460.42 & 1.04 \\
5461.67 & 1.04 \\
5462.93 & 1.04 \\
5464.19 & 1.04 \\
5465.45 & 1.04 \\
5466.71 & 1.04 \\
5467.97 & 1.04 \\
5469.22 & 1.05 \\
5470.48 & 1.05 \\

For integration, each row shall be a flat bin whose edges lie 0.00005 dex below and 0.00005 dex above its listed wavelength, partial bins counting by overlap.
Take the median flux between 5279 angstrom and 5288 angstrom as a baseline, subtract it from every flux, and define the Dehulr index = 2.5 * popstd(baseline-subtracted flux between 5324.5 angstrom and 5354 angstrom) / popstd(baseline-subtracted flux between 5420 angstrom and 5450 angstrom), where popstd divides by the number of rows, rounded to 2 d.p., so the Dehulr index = 5.22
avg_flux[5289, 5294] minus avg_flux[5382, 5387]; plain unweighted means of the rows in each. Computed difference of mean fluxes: 0.01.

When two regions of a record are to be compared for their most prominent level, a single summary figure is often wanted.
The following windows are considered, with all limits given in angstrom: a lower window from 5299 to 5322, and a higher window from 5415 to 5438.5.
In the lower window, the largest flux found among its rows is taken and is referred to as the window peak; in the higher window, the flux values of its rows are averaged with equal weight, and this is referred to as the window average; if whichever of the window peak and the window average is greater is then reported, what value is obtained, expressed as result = 1.100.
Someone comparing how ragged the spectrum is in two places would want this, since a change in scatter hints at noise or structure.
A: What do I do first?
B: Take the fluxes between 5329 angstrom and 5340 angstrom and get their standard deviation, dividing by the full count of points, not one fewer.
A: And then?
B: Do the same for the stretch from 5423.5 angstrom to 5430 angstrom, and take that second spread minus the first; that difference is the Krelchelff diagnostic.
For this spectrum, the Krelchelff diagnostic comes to -0.021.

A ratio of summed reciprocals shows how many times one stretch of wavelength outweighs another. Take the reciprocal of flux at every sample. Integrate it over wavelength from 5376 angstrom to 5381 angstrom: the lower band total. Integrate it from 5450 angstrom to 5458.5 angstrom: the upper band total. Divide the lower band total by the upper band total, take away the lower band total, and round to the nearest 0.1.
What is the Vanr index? -4.2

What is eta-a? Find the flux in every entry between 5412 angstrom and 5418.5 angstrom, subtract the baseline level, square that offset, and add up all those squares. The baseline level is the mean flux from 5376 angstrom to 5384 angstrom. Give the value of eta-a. 0.0011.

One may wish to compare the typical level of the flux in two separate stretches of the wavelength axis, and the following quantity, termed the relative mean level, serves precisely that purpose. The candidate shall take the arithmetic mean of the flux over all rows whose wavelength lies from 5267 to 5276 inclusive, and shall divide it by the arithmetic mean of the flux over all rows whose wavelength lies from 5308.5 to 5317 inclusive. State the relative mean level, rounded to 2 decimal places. 0.85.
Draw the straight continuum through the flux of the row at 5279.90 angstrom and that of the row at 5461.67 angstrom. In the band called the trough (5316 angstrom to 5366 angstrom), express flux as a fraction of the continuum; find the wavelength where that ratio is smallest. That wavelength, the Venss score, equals 5331.21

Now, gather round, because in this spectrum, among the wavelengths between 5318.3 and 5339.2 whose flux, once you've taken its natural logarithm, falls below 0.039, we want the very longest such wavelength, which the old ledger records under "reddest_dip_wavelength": 5336.12 angstrom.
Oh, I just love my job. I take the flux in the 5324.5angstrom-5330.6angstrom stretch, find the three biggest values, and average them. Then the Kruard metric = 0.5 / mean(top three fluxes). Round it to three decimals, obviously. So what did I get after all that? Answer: 0.490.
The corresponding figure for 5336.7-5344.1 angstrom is 0.476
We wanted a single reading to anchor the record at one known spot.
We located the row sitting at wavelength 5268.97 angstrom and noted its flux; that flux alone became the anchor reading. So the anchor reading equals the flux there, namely 0.935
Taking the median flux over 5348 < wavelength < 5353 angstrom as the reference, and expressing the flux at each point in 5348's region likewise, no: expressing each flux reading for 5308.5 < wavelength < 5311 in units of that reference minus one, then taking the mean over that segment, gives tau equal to 0.028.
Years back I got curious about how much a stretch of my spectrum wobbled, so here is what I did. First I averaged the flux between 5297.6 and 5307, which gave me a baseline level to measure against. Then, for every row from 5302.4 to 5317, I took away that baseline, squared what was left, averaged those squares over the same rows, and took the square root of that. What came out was 0.032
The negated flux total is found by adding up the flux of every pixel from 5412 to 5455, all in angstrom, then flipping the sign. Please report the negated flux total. -36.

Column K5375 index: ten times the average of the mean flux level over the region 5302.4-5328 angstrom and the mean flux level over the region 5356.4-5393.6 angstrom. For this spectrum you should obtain 10.6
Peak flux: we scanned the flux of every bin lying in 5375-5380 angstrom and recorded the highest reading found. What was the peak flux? 1.05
